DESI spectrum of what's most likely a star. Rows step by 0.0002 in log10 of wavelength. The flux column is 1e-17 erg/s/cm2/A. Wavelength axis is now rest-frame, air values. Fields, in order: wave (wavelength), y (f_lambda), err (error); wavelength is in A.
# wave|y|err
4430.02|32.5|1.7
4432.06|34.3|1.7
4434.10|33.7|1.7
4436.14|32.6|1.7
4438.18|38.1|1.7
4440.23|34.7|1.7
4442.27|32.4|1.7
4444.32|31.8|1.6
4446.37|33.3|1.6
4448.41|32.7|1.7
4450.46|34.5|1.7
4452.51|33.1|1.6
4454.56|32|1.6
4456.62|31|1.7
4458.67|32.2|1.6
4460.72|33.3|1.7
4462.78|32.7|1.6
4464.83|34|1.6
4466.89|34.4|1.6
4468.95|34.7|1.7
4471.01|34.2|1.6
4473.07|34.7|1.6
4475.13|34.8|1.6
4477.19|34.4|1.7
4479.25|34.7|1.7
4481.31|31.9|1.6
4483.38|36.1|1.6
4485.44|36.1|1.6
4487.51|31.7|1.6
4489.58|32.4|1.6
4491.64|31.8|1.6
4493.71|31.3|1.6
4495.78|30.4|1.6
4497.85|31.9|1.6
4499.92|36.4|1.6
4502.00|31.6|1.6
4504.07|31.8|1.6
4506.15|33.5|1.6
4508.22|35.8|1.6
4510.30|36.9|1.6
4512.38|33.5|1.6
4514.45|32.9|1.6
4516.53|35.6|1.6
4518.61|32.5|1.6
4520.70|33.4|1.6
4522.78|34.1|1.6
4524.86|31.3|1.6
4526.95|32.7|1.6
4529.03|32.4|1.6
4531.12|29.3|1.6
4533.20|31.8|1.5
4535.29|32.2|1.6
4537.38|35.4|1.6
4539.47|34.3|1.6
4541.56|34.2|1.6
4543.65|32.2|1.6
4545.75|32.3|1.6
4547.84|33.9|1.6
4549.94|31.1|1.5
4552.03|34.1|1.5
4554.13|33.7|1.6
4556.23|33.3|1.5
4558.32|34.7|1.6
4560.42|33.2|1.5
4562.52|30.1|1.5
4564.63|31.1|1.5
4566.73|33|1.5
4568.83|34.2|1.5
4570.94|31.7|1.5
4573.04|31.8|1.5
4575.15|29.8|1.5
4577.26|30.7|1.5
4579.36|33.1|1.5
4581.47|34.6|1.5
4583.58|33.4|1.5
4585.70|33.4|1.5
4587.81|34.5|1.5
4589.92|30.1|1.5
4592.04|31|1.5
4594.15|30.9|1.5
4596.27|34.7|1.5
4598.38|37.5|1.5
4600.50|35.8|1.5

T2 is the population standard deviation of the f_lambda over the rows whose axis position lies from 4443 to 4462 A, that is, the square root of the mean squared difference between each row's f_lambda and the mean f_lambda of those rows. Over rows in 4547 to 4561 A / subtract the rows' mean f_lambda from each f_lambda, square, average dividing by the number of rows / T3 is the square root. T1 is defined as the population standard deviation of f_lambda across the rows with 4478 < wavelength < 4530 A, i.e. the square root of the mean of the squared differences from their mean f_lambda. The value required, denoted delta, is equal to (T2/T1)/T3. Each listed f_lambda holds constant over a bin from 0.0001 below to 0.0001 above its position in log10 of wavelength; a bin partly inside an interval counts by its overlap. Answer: 0.50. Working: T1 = 1.85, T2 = 0.97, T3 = 1.06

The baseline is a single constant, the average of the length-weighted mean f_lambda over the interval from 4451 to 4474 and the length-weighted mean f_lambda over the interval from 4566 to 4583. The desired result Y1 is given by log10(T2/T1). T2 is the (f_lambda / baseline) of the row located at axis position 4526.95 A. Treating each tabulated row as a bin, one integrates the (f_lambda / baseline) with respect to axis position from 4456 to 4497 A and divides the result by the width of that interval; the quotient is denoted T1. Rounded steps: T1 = 1.02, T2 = 1.00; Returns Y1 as -0.009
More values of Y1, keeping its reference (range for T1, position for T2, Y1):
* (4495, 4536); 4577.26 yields -0.032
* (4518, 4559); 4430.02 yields -0.006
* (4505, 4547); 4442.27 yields -0.012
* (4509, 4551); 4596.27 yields 0.020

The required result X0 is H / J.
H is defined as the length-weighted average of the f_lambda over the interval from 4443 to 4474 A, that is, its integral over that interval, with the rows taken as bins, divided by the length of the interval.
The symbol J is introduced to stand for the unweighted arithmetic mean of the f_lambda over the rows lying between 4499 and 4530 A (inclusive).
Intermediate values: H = 33.2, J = 33.6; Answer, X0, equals 0.99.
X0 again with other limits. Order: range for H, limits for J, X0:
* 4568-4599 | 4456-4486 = 0.96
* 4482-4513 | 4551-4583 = 1.02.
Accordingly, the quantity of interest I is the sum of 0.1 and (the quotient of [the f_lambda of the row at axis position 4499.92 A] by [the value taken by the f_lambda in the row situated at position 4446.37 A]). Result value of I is 1.19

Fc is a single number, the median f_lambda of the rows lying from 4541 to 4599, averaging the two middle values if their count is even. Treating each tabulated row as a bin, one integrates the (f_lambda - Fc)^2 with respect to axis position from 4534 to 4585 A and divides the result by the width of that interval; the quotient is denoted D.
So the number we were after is 2.3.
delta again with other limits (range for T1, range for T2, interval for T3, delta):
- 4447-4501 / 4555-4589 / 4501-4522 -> 0.56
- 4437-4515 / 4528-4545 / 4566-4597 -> 0.60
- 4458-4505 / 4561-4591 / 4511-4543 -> 0.62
